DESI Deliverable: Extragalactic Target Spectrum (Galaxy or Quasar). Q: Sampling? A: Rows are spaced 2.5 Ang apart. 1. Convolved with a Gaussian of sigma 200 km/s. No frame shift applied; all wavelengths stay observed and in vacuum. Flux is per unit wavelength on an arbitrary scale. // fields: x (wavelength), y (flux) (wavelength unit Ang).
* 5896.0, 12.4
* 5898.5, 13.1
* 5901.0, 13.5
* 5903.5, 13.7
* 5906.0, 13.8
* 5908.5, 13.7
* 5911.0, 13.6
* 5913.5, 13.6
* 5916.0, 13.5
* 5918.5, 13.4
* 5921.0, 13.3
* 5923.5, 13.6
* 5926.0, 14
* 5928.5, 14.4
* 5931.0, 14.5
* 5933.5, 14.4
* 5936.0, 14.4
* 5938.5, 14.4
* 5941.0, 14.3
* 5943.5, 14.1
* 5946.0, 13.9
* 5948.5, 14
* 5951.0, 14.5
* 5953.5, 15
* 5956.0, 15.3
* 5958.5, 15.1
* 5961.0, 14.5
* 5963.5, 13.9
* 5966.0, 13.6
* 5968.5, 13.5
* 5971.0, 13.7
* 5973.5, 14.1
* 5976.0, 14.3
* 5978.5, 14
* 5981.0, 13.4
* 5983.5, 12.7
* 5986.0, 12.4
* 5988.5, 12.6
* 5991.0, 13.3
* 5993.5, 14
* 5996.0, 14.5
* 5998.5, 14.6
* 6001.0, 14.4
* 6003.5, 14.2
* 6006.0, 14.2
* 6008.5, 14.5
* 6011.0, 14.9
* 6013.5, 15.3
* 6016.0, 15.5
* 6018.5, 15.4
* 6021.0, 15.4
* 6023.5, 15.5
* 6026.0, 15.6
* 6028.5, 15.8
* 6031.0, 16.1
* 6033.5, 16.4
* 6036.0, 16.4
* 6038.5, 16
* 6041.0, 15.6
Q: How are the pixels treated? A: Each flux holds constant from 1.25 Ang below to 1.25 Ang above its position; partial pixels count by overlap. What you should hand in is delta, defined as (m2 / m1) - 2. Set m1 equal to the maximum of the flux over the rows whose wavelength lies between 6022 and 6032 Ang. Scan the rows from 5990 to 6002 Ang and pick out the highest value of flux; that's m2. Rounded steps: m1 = 16.1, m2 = 14.6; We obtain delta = -1.09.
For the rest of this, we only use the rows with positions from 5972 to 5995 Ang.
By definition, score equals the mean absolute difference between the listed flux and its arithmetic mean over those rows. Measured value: 0.60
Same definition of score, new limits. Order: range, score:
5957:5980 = 0.38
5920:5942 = 0.34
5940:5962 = 0.41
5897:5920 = 0.15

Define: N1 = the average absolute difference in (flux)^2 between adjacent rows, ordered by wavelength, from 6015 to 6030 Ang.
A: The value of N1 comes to 3.1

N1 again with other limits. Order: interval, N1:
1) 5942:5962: 10.0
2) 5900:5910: 3.6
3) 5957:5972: 10.2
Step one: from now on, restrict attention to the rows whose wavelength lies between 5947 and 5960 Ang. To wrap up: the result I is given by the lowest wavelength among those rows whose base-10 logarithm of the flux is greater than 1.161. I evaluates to 5951.0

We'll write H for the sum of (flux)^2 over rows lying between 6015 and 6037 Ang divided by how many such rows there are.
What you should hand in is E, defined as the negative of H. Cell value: -249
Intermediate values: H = 249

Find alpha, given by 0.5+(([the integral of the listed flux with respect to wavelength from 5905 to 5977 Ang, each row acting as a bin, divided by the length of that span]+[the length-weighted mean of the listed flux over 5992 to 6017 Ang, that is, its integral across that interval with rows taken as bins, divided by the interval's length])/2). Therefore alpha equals 14.8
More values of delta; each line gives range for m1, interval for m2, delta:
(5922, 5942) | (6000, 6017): -0.93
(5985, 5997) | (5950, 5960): -0.94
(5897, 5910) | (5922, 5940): -0.95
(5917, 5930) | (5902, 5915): -1.04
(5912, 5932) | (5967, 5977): -1.01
